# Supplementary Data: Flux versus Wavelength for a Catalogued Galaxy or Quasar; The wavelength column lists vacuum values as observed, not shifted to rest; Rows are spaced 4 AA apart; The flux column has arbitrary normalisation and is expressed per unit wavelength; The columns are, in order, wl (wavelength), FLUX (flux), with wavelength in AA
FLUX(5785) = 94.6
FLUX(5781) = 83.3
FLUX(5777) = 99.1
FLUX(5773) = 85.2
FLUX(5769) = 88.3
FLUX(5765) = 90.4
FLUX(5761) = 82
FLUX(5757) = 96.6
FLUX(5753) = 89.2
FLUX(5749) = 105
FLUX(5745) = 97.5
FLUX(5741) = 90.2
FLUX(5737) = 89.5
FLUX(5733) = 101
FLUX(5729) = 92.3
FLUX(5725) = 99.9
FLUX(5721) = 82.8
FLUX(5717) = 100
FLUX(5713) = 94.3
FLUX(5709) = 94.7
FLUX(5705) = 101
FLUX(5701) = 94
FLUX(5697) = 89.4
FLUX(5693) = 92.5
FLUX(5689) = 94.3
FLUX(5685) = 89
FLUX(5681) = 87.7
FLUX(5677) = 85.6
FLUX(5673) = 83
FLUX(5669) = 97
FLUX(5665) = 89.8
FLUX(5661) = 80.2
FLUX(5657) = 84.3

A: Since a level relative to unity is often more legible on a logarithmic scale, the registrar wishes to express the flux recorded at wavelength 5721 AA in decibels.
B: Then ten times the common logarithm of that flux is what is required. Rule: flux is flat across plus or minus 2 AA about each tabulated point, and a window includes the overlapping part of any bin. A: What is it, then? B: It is 19.2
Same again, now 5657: 19.3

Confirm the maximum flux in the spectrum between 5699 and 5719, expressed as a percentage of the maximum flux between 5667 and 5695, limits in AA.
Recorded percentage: 104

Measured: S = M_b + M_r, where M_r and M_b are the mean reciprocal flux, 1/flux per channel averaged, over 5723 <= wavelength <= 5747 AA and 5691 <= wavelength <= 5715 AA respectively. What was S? 0.0212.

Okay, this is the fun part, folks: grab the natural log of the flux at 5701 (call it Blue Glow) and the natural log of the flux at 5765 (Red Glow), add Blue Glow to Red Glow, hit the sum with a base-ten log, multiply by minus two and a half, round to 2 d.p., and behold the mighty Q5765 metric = -2.39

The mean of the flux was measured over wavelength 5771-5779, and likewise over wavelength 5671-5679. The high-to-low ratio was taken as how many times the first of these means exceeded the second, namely 1.09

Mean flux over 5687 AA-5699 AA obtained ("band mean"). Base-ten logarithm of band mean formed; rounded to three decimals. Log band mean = 1.964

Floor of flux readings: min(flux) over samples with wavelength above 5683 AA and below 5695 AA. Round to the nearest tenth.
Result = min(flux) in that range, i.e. 89.0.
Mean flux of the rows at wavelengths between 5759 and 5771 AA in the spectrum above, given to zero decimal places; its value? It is 87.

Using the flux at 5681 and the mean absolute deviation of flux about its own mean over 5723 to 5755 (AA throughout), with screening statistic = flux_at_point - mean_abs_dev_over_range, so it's 82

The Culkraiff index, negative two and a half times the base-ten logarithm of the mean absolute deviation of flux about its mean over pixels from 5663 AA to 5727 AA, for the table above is -1.69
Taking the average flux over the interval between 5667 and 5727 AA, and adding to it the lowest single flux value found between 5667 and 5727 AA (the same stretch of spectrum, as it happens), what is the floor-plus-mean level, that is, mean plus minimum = 175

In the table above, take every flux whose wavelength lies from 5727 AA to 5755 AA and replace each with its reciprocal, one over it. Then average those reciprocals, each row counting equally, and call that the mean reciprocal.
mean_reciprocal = 0.0106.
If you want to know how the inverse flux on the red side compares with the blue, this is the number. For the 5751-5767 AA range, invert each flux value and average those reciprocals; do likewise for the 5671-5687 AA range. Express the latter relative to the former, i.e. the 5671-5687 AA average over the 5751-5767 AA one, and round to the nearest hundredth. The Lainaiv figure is 1.03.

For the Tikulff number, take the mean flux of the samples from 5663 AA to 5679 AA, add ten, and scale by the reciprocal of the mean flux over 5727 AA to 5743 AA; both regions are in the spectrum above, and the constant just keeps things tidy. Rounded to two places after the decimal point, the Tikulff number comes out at 1.06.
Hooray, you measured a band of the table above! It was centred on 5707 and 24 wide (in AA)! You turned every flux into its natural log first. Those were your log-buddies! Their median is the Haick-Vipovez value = 4.549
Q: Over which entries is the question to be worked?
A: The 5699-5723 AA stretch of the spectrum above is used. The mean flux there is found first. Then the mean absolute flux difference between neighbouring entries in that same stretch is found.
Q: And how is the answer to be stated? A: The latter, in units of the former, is 0.077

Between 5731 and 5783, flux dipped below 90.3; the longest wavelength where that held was 5781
